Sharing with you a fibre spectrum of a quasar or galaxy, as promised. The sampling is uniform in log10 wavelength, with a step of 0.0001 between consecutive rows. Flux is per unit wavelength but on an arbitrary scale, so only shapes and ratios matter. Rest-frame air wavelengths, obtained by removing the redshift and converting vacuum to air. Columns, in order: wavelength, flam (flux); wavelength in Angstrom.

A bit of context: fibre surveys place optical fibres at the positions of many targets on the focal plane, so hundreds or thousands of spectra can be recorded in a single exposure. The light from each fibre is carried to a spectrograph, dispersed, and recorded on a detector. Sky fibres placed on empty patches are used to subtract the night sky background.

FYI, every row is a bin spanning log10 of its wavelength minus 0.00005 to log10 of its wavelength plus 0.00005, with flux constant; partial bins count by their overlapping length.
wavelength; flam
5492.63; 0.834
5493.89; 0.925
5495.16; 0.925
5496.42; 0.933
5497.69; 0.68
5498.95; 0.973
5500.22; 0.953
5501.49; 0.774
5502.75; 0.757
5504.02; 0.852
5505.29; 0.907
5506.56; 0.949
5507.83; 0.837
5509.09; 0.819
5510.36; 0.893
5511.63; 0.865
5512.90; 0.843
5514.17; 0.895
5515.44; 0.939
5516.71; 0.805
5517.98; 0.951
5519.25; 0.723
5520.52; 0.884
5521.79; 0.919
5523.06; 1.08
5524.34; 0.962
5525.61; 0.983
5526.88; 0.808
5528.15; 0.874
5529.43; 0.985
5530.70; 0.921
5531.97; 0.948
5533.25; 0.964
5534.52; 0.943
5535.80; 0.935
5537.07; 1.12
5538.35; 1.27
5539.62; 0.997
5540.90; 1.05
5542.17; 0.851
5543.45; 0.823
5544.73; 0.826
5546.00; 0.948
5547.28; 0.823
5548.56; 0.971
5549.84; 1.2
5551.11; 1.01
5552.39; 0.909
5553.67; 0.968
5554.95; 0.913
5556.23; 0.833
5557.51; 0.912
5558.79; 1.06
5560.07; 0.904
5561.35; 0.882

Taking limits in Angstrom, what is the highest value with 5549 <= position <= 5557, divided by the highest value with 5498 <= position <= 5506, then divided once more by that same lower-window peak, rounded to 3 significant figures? 1.27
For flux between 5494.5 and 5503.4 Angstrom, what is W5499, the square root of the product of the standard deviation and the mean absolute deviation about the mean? 0.11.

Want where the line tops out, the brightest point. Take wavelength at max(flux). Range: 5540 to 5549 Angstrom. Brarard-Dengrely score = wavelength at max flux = 5540.90 Angstrom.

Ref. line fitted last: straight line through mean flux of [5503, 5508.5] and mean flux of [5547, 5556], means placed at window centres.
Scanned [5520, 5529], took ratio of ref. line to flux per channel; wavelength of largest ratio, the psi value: 5526.88 Angstrom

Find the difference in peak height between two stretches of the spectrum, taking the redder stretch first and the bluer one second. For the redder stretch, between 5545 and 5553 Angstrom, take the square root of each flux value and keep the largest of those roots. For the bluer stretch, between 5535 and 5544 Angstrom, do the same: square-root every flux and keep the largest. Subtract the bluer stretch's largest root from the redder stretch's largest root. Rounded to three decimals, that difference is -0.031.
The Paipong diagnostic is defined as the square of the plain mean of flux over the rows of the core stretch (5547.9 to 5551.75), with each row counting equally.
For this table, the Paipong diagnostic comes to 1.12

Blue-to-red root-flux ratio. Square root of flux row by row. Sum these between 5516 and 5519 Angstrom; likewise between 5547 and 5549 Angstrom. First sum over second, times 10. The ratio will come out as 9.9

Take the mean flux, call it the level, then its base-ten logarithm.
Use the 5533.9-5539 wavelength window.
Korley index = 0.03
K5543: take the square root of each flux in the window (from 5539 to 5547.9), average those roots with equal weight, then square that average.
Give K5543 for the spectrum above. 0.90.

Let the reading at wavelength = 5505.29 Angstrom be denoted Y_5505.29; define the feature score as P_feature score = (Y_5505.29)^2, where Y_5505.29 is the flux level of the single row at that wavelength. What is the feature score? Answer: 0.82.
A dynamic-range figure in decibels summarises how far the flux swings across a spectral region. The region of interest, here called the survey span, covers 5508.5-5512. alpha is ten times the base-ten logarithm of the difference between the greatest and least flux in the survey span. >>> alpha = -11.3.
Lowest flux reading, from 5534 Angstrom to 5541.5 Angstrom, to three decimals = 0.935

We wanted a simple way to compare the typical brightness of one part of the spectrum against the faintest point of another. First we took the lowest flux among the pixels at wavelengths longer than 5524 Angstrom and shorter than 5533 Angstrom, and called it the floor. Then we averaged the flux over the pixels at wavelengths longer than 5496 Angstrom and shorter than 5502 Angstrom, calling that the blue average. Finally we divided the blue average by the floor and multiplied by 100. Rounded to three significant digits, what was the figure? 107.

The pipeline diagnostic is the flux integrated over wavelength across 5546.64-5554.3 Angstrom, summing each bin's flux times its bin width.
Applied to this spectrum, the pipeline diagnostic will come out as 8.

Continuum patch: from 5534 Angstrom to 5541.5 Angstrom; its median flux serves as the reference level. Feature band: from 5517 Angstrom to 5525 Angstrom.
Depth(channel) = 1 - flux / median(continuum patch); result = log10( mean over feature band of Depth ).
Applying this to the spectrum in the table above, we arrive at -1.0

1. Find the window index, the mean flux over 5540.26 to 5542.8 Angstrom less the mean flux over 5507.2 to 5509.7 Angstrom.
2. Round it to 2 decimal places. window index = 0.12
